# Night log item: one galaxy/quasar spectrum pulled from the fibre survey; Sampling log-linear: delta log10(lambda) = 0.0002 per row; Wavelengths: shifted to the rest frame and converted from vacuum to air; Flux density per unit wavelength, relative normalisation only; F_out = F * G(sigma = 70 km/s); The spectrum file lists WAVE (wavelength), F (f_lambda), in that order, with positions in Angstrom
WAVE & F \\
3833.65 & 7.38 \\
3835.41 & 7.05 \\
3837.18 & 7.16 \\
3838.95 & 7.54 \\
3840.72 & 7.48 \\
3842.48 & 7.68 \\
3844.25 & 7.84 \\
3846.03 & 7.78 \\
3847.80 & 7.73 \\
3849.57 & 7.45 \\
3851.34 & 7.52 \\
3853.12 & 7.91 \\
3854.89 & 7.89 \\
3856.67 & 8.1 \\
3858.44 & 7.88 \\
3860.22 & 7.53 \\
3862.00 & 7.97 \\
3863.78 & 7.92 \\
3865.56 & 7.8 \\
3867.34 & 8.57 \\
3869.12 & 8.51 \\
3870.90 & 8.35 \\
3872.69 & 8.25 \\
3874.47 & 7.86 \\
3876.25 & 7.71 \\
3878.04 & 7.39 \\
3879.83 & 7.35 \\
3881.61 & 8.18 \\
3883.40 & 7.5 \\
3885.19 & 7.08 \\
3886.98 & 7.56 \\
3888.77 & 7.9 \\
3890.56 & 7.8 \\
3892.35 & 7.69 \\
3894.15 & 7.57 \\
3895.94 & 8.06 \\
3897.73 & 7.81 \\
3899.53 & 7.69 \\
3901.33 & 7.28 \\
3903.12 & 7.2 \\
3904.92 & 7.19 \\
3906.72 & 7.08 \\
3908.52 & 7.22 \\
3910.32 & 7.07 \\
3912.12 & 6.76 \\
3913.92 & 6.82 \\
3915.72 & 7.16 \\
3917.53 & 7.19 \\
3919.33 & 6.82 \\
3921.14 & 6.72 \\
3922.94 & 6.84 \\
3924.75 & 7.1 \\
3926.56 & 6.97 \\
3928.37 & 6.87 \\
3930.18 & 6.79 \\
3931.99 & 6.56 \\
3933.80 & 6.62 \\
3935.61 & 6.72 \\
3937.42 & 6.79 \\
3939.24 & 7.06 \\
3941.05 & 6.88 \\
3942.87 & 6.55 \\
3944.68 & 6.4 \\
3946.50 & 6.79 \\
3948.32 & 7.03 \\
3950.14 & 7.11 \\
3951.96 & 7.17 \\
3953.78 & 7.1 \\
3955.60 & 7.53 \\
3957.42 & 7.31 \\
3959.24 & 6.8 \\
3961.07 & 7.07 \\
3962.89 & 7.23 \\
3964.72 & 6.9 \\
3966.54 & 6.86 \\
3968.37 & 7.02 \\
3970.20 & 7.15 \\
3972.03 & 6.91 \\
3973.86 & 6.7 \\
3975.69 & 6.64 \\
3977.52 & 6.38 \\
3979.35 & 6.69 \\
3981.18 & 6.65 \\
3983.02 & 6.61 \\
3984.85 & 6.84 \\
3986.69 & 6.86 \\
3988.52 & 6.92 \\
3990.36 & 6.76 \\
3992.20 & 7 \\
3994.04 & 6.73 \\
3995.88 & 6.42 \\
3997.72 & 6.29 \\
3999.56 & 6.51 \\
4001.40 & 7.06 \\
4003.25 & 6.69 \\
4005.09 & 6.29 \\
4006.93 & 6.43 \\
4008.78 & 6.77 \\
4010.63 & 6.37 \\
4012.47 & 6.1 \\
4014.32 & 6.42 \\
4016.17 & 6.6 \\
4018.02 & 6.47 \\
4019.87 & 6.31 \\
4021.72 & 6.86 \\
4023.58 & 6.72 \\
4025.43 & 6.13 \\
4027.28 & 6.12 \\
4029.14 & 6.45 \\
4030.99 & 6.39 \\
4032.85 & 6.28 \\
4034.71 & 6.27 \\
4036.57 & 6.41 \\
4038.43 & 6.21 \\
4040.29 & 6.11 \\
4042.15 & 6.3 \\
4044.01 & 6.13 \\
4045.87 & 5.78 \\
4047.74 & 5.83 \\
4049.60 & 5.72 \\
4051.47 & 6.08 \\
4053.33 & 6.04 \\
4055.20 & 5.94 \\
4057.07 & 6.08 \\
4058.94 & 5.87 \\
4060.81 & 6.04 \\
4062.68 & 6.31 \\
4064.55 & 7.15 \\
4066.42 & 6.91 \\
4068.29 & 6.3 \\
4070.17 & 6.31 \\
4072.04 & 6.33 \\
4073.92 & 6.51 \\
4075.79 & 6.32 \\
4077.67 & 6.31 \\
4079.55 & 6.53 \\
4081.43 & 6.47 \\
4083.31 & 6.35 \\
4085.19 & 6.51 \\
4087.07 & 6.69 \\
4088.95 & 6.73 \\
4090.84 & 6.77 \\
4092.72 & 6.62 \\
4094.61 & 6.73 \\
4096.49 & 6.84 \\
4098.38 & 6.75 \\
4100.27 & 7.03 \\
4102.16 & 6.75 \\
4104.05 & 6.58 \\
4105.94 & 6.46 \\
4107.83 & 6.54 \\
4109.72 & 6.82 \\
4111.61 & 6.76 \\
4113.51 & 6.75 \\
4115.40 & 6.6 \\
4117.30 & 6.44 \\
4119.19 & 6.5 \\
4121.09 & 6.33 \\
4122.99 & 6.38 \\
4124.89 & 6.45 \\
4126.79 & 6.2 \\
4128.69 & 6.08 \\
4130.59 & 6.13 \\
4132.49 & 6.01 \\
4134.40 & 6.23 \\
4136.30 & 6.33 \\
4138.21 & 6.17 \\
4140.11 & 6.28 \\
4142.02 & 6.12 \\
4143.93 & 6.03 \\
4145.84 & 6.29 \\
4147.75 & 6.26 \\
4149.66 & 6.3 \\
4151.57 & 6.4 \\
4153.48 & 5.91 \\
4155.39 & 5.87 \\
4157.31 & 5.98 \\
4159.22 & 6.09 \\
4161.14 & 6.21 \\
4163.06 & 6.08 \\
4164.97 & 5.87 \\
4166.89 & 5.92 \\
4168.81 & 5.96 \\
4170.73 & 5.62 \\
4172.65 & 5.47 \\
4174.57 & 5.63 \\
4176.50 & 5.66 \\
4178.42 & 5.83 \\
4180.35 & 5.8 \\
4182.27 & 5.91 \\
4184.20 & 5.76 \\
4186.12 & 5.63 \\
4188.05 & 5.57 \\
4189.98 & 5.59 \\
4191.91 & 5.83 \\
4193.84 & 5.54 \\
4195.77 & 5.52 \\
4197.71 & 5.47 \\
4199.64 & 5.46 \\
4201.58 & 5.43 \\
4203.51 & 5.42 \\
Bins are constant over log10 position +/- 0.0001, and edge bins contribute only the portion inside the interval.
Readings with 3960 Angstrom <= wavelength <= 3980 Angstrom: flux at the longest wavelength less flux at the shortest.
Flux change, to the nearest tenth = -0.4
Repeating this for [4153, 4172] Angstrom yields -0.3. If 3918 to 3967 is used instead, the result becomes 0.0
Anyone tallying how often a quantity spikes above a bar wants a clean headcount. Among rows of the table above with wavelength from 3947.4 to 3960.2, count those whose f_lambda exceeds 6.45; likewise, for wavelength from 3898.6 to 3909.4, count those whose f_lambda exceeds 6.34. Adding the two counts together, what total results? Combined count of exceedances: 13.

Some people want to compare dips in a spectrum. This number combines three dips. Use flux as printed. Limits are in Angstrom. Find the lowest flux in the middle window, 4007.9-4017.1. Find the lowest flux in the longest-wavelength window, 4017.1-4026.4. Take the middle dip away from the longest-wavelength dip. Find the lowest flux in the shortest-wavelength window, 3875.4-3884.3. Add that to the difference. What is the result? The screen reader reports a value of 7.38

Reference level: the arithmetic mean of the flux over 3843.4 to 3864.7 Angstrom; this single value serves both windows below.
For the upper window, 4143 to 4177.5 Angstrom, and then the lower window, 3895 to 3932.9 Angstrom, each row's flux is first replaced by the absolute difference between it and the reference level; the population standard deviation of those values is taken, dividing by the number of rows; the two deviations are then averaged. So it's 0.28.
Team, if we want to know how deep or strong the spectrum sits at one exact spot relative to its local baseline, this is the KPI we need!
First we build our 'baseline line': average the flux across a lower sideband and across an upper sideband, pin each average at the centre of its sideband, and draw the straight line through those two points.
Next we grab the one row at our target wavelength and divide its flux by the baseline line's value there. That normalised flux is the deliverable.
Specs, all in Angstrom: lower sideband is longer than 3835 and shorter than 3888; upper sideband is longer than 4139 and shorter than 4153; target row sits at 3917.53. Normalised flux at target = 0.96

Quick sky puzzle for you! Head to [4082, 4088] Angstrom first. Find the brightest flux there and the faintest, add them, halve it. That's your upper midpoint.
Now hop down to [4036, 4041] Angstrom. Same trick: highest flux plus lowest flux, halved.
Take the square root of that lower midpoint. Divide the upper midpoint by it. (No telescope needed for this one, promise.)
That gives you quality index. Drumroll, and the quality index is 2.61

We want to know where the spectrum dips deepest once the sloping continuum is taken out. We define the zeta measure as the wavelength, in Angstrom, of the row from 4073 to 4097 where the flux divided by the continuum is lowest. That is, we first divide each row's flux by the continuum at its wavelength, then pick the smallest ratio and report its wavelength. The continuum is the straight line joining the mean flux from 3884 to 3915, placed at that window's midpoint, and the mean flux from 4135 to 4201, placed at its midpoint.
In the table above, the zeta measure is 4075.79 Angstrom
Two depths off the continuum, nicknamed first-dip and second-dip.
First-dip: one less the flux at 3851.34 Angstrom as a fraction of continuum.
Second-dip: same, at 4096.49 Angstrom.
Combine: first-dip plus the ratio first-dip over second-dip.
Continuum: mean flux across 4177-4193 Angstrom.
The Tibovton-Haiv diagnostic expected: 1.3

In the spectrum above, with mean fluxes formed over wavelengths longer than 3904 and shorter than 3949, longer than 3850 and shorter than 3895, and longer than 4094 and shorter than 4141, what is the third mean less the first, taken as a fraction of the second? -0.050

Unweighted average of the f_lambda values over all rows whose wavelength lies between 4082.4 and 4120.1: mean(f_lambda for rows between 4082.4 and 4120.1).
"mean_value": 6.7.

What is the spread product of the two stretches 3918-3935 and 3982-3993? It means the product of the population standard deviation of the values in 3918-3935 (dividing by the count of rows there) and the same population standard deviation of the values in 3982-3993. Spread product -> 0.019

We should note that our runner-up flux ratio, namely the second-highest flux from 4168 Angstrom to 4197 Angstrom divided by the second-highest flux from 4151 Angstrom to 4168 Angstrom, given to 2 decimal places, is 0.95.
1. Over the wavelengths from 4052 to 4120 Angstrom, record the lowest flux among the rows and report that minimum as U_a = 5.87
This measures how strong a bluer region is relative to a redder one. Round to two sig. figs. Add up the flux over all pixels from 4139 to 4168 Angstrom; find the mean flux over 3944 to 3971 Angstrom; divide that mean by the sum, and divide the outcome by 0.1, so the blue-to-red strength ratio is 0.77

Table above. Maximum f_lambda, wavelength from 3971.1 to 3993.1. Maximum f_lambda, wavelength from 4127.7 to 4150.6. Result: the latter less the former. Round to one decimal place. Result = -0.7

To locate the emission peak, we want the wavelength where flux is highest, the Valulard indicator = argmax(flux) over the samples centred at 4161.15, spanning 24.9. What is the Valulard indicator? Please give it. 4151.57 Angstrom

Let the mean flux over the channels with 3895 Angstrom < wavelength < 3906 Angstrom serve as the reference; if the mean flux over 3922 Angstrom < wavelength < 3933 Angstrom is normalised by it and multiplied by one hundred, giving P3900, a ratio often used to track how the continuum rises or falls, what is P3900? 91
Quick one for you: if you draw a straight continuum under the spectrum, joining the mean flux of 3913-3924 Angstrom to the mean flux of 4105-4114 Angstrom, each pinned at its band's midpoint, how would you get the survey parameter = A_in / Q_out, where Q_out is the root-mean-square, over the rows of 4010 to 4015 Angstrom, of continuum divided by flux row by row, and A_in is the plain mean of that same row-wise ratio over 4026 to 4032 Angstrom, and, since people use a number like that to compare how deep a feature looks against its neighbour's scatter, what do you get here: 0.99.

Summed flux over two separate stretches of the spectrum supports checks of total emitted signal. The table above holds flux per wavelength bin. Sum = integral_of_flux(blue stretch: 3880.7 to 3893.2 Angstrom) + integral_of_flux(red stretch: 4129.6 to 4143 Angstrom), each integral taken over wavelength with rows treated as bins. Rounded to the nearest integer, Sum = 179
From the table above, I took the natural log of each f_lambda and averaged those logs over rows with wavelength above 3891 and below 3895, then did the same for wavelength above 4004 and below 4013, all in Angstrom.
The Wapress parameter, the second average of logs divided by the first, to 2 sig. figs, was 0.91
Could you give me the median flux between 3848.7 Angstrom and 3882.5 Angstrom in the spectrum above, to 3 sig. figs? 7.89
